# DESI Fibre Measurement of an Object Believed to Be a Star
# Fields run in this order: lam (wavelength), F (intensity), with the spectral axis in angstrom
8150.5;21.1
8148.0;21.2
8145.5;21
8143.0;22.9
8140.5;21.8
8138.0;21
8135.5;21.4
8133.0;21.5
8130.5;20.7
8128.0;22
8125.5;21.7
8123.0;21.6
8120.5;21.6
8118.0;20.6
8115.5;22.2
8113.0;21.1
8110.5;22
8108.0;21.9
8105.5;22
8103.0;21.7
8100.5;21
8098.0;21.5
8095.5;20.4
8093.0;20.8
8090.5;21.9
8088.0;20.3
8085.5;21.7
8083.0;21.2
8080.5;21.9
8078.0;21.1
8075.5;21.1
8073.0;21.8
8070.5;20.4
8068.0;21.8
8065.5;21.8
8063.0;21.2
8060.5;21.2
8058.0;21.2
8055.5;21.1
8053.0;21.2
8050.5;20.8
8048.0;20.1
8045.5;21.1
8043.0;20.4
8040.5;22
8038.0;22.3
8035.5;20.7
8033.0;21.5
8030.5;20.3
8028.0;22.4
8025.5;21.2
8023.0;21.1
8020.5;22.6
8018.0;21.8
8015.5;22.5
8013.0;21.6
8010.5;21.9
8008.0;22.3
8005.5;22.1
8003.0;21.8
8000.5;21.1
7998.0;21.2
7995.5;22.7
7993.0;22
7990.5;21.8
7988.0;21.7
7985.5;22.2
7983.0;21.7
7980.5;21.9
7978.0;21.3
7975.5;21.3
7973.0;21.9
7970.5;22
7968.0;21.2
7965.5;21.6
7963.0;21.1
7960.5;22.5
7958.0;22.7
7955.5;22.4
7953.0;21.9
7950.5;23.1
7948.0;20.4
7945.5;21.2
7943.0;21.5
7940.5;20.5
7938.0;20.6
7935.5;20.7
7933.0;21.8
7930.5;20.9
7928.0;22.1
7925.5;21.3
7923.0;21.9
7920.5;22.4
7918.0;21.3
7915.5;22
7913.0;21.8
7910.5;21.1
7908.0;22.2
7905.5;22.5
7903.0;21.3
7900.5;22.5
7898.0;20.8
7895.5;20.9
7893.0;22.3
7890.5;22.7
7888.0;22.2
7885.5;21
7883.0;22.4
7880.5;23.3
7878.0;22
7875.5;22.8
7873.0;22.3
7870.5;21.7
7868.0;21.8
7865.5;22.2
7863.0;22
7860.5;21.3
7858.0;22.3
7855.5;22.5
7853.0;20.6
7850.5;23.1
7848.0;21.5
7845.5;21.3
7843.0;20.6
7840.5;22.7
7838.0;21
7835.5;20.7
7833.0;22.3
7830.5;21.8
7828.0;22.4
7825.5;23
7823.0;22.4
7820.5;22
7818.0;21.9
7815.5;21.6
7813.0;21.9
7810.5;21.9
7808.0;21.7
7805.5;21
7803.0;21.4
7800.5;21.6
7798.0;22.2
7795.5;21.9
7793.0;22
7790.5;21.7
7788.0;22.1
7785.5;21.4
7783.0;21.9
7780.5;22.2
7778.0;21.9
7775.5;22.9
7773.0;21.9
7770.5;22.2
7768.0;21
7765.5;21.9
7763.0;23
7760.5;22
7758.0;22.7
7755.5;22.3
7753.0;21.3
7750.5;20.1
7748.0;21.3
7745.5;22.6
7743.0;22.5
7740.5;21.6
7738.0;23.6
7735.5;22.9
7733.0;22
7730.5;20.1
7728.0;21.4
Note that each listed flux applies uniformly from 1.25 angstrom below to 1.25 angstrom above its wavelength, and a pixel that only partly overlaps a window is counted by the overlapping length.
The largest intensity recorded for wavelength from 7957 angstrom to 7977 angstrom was 22.7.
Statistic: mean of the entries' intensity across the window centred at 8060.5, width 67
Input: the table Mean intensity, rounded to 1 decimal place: 21.2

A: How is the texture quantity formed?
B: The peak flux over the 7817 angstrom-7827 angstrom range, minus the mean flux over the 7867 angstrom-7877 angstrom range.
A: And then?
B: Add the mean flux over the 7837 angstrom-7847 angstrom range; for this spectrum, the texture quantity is 22.3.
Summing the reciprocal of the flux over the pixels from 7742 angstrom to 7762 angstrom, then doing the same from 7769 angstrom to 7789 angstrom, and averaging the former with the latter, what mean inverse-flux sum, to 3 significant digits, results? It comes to 0.365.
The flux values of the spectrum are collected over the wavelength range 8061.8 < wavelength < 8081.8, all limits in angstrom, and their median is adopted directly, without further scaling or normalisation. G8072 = 21.50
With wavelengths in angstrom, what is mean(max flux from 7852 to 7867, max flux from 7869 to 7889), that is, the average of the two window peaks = 22.9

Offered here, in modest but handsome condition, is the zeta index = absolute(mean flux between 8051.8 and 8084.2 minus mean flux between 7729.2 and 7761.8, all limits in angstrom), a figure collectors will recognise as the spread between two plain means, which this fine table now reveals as 0.6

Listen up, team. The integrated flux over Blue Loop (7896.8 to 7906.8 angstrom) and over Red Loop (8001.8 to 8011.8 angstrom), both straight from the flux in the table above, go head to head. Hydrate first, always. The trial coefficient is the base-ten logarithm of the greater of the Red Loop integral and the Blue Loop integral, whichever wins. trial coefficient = 2.343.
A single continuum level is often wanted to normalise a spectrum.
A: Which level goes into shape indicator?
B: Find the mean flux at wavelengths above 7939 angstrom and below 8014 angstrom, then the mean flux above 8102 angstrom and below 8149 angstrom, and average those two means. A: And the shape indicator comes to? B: 21.7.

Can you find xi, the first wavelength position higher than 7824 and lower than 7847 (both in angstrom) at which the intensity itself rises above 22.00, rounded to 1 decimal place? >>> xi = 7825.5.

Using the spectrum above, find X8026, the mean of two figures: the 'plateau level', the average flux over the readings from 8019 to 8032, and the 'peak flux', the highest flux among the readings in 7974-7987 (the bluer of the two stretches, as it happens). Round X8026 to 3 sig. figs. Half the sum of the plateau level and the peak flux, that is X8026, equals 21.9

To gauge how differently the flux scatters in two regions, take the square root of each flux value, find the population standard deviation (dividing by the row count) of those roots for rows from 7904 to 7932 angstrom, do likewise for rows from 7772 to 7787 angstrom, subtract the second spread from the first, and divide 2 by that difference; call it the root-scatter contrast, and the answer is 271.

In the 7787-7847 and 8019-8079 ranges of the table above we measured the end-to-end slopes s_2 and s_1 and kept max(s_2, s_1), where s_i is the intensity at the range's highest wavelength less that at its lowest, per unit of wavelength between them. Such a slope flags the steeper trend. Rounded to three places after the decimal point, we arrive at -0.014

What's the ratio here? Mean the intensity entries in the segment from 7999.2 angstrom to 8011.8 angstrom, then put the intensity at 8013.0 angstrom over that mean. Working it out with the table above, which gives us 0.99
